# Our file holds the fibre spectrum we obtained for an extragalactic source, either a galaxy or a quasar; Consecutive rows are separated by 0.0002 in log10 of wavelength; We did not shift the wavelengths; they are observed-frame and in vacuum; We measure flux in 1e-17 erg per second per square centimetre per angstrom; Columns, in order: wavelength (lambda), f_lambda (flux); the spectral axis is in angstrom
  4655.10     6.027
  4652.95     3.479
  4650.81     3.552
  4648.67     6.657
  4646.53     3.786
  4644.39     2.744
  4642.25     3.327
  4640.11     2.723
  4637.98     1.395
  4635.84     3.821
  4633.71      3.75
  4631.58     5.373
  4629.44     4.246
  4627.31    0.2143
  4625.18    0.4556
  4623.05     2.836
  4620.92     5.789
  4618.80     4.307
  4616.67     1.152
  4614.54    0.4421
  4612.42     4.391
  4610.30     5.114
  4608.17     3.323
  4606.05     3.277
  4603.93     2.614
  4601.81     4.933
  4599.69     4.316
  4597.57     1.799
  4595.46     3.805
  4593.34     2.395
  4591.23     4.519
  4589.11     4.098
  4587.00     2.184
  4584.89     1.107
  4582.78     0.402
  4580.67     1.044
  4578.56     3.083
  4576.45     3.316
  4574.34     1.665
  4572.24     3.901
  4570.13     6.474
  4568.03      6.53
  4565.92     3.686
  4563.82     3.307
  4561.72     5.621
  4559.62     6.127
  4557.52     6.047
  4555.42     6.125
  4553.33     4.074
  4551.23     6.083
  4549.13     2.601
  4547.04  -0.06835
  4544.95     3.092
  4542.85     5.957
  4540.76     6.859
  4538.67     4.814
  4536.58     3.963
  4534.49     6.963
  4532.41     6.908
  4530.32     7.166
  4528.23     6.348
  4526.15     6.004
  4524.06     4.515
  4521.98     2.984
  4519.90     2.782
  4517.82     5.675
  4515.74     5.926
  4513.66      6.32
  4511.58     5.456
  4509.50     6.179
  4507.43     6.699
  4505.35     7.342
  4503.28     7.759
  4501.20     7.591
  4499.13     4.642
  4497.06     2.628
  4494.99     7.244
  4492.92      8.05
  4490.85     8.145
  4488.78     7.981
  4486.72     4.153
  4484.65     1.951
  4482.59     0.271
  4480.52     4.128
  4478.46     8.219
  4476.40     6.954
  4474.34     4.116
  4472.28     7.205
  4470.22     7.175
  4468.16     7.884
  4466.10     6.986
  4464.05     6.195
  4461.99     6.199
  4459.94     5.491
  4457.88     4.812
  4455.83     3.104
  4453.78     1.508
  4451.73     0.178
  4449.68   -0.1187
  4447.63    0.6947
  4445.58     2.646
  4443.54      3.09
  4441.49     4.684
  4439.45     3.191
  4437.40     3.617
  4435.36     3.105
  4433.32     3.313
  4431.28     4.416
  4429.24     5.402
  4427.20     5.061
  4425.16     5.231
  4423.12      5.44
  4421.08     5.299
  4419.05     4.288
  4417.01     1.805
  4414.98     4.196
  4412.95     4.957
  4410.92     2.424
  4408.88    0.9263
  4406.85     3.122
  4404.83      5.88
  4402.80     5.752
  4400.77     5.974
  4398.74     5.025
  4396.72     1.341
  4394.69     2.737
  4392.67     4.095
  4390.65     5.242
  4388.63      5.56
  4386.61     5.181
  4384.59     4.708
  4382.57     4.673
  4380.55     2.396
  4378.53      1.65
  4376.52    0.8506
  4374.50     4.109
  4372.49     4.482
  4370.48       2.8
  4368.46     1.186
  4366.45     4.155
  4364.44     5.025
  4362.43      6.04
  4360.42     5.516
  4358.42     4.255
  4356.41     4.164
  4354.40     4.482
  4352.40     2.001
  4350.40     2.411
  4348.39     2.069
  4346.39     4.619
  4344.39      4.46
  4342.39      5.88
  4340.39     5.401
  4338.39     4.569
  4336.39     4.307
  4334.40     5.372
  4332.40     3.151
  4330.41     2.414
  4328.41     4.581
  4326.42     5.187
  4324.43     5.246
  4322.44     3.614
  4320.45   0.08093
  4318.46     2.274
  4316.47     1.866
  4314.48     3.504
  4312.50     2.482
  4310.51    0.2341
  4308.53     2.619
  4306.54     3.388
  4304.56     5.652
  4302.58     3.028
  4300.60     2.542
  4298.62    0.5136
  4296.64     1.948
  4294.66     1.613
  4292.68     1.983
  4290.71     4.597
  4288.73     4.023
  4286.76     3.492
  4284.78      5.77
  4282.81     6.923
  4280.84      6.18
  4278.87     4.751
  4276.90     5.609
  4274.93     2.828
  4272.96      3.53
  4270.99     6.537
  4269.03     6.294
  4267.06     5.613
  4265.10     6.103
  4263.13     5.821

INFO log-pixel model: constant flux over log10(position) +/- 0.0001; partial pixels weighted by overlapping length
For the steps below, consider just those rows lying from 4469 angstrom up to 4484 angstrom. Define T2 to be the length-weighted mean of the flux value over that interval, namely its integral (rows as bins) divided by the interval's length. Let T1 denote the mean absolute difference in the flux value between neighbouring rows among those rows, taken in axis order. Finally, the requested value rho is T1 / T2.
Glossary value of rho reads 0.47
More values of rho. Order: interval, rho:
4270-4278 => 0.47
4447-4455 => 1.31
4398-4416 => 0.33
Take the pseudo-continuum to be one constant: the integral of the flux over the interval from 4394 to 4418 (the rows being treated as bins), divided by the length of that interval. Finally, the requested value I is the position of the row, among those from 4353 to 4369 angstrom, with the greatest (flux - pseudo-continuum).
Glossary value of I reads 4362.43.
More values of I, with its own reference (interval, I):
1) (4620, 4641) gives 4620.92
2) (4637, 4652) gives 4648.67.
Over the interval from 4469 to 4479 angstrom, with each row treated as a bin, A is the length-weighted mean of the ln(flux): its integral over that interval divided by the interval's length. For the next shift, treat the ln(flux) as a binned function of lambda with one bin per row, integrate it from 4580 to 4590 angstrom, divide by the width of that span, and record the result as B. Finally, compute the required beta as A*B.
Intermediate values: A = 1.9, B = 0.3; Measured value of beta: 0.52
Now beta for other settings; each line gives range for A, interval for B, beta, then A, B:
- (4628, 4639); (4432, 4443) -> 1.43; 1.1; 1.3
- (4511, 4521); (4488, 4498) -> 2.96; 1.6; 1.8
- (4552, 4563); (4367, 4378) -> 1.37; 1.7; 0.8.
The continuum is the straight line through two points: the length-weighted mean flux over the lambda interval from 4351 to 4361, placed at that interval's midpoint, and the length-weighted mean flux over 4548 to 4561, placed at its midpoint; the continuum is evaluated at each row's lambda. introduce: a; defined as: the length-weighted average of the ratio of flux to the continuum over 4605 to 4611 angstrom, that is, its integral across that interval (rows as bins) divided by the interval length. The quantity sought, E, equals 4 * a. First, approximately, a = 0.7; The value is 2.8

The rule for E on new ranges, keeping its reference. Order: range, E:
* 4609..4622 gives 2.6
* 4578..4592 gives 1.7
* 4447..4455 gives 0.5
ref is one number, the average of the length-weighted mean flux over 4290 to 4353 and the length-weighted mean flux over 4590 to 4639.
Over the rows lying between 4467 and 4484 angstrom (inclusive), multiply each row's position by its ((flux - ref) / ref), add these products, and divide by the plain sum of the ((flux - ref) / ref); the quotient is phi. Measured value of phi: 4472.2 angstrom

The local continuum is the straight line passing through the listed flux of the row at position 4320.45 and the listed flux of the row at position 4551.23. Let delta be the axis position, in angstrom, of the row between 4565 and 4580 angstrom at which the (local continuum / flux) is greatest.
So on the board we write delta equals 4574.34 angstrom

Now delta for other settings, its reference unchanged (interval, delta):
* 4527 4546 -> 4544.95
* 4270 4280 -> 4270.99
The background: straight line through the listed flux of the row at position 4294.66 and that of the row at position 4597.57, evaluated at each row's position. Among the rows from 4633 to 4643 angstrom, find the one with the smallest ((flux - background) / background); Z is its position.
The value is 4637.98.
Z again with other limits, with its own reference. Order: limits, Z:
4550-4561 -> 4553.33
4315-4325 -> 4320.45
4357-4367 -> 4366.45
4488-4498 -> 4497.06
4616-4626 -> 4625.18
